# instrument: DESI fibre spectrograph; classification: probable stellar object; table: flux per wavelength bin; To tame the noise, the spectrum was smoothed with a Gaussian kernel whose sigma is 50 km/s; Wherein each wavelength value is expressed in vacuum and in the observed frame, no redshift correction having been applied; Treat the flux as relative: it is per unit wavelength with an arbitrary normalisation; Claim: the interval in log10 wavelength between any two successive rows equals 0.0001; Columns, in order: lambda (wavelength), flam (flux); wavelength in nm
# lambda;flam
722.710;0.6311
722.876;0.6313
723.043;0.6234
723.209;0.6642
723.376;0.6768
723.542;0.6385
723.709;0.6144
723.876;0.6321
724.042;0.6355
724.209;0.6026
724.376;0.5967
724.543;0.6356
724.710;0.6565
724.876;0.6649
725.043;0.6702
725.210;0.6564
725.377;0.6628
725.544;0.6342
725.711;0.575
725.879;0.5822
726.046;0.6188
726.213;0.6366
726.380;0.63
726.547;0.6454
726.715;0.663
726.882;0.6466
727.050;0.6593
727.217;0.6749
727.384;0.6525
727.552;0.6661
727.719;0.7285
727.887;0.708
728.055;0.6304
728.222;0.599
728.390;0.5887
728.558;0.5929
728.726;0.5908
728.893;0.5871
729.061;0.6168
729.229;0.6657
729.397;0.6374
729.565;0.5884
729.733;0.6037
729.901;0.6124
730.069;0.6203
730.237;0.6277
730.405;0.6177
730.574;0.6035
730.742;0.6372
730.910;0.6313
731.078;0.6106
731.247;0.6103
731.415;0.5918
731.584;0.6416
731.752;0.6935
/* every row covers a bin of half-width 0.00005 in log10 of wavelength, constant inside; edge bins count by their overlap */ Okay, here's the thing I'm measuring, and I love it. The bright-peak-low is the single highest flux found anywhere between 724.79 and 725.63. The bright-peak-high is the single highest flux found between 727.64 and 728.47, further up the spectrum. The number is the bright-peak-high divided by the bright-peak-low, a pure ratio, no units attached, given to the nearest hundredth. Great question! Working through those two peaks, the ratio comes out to 1.09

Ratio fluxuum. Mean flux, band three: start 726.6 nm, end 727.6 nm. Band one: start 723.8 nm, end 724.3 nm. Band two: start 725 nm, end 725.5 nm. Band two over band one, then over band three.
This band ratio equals 1.61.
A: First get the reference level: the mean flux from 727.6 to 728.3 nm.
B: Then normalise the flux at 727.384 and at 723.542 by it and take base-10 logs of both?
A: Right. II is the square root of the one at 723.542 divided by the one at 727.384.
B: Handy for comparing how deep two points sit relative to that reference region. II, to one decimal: 1.4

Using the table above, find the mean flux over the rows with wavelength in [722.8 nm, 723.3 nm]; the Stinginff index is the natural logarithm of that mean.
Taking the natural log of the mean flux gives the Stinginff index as -0.447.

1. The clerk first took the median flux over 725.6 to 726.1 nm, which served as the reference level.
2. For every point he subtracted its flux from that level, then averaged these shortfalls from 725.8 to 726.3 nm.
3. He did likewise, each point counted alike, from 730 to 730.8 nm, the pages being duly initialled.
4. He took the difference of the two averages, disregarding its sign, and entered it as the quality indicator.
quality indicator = 0.01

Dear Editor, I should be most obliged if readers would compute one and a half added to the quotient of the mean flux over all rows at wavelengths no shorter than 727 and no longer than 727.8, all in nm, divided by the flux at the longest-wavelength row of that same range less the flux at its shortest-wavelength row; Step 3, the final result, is 11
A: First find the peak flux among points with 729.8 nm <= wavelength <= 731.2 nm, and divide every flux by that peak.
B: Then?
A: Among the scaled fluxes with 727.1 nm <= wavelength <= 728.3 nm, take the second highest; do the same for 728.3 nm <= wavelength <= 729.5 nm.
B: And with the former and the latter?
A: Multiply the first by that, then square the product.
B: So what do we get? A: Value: 1.24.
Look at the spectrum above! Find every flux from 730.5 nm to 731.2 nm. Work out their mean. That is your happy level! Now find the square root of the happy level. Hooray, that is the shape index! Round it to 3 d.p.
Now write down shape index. 0.788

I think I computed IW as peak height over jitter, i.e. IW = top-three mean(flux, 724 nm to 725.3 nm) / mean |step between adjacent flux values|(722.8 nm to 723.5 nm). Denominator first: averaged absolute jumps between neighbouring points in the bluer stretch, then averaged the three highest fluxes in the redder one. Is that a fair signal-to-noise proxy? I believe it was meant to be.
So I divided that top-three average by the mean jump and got 32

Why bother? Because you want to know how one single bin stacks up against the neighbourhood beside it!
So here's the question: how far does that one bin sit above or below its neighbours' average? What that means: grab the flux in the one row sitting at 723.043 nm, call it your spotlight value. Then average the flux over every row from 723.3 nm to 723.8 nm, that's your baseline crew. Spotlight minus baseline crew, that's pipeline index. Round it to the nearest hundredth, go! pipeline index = -0.02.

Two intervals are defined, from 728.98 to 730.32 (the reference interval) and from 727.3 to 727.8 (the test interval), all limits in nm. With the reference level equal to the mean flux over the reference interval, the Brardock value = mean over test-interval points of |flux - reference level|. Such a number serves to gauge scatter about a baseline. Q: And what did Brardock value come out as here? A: 0.061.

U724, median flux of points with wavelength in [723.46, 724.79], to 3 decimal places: 0.634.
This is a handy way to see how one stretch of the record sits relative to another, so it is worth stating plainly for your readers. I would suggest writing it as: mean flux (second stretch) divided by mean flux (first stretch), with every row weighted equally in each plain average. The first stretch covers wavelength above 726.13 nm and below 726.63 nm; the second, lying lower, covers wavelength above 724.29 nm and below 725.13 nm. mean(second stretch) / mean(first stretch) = 1.01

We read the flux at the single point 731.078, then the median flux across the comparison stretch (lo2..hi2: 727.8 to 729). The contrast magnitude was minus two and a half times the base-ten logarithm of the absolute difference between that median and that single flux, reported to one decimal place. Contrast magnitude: 4.4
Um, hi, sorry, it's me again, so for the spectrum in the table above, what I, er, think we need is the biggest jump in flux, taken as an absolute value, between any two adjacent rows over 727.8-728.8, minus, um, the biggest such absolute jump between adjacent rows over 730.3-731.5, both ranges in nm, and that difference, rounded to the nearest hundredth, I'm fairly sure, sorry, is 0.04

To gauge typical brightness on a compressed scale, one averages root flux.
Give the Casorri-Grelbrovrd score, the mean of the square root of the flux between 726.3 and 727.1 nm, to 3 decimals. 0.805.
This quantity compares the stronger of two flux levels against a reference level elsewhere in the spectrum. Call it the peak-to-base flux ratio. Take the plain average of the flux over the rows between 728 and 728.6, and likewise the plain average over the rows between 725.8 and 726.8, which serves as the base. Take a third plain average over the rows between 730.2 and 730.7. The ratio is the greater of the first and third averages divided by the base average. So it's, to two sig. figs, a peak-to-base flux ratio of 0.98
